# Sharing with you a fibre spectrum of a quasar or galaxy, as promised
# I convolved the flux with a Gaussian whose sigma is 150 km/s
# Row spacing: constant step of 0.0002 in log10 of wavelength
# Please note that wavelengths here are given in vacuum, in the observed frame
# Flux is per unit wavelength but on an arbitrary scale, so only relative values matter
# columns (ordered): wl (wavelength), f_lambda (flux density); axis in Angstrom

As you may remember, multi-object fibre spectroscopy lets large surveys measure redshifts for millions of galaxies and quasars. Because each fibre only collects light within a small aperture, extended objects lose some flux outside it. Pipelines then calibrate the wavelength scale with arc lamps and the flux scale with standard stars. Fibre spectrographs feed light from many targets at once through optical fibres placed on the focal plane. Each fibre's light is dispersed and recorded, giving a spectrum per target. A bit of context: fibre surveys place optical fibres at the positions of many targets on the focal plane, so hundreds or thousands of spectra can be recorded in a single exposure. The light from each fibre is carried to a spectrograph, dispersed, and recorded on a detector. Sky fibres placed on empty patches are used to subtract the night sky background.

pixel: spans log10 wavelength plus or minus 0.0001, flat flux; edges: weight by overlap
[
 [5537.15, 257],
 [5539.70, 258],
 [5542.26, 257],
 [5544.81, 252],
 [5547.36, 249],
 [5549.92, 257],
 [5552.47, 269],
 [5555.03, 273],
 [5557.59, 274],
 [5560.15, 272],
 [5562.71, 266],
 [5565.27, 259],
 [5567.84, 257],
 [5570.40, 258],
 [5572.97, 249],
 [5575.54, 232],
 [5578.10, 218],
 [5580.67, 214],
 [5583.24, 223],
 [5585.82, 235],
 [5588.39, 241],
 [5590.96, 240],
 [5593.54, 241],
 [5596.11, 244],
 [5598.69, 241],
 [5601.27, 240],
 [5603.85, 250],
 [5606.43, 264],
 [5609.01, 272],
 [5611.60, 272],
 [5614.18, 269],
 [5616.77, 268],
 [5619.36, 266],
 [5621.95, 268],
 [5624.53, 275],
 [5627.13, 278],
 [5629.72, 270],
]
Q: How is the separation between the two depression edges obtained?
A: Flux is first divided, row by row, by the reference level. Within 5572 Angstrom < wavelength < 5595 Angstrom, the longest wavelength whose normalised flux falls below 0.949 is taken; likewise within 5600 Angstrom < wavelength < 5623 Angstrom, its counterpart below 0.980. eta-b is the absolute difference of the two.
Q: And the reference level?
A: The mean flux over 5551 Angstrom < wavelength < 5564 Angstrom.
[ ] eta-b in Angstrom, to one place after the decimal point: 12.9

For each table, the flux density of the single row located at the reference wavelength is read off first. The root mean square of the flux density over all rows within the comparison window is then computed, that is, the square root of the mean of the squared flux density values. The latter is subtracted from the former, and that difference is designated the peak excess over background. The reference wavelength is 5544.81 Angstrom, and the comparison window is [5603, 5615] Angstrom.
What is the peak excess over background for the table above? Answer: -14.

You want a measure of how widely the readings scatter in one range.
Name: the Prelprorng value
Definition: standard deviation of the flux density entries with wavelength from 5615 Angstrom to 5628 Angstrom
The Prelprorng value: 5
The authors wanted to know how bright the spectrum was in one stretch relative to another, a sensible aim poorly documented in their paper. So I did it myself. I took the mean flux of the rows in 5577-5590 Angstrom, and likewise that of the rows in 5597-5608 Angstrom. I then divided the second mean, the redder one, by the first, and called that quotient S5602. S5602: 1.10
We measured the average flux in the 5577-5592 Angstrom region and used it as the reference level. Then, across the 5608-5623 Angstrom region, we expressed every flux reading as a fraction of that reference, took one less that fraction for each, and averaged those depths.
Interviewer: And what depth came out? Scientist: -0.178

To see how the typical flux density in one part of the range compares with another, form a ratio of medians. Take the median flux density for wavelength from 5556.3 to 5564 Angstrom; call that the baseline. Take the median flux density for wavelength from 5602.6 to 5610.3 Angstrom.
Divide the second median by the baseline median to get 0.97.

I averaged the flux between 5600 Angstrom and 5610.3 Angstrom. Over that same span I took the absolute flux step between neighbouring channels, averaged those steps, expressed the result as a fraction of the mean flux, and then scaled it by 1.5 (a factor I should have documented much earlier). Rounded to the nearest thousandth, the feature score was 0.062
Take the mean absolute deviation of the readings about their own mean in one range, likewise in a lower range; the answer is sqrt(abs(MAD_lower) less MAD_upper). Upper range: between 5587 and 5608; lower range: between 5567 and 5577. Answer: 1.6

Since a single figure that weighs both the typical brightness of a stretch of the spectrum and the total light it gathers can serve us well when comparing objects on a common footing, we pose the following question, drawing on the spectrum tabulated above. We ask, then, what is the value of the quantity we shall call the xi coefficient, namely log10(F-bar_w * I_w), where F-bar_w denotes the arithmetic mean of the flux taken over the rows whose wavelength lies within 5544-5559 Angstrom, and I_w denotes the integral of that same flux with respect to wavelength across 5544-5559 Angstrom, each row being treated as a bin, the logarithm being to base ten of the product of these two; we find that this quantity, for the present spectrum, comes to 6.02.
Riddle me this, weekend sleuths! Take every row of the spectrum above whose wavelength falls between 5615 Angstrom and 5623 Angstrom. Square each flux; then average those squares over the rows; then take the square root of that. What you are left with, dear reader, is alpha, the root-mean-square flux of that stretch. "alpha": 267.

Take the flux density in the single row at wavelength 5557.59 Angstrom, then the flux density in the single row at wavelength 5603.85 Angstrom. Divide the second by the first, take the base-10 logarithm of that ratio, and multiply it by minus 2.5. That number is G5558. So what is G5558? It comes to 0.10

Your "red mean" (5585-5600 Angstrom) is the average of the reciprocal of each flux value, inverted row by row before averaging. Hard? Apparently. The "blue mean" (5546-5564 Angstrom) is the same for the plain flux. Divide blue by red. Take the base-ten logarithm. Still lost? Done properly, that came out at 4.81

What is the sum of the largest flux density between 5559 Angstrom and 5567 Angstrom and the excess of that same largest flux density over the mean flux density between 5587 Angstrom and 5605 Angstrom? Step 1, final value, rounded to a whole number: 302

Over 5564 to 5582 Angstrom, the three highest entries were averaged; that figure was 258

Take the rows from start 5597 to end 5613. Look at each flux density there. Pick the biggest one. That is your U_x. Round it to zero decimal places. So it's 272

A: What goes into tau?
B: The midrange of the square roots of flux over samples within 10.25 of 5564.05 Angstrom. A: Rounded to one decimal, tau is 16.2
